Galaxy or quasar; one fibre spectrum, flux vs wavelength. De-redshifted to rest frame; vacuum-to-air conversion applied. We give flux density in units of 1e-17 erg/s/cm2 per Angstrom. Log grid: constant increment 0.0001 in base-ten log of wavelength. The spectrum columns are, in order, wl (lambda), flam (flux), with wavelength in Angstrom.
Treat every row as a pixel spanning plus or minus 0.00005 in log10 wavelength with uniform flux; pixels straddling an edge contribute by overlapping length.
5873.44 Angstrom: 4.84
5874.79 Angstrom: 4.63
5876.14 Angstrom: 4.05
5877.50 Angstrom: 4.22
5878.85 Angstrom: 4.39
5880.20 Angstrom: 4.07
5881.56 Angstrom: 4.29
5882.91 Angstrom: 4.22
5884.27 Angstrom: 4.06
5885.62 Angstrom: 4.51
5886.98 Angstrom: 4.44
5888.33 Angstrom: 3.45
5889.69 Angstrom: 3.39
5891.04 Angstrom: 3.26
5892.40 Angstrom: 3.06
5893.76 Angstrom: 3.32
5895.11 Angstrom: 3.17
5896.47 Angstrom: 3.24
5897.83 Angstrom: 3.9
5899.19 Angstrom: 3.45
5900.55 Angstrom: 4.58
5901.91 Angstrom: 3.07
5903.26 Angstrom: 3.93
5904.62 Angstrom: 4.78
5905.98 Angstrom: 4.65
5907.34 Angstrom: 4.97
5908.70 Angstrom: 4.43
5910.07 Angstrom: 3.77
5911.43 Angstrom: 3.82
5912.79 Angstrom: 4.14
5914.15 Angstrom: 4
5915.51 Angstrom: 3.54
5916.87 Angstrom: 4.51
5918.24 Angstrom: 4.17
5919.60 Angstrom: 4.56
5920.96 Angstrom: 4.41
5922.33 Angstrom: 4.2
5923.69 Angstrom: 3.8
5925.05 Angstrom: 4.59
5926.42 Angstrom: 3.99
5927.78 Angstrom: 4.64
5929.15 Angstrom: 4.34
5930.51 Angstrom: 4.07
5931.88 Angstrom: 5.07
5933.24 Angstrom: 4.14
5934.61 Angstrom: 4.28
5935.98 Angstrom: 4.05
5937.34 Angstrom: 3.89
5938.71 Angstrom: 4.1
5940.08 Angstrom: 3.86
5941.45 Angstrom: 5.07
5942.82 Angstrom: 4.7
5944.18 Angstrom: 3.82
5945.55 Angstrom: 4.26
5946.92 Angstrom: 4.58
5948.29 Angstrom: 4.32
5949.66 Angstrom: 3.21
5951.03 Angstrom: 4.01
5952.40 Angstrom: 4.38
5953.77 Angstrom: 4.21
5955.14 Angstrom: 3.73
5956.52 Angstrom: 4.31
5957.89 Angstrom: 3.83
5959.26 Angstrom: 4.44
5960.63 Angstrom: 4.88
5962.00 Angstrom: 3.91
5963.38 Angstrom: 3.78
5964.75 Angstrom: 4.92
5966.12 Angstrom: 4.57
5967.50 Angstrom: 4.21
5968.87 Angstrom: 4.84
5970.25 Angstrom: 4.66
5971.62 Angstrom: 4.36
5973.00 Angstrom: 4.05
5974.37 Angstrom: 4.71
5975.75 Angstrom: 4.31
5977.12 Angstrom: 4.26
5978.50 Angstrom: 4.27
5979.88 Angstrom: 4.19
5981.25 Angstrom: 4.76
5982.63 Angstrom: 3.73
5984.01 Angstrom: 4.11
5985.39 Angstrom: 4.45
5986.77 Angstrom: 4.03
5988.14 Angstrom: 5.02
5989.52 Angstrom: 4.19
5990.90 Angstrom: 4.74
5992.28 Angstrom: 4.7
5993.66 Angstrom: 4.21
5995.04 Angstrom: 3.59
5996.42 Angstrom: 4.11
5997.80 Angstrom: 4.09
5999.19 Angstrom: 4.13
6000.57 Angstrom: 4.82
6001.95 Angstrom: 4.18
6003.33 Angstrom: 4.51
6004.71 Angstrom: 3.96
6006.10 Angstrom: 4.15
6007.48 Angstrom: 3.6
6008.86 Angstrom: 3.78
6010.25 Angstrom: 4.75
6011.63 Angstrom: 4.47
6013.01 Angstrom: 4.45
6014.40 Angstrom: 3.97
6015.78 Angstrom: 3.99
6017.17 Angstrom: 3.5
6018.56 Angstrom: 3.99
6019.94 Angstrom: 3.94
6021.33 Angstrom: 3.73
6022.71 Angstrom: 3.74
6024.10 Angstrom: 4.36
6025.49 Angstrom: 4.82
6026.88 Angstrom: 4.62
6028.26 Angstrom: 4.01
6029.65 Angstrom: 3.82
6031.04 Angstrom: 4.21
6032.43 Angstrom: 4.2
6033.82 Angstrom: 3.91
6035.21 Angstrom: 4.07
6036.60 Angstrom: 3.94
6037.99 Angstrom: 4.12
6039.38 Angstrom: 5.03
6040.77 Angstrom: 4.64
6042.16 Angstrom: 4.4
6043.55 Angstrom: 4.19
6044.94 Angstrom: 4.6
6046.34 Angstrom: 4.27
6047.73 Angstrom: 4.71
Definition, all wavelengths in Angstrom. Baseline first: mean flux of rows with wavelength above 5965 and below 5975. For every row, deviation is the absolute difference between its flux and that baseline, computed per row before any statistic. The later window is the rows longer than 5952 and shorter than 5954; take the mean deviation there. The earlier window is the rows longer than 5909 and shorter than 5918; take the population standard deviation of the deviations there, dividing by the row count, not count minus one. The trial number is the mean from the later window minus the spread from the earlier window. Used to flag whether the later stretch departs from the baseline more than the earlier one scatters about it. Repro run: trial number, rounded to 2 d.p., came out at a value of -0.10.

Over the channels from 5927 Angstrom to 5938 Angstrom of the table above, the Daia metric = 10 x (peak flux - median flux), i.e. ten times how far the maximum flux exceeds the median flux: 8.6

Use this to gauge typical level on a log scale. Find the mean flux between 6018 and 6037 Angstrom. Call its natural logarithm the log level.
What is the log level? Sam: 1.41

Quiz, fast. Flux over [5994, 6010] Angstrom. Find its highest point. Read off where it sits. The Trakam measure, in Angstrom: 6000.57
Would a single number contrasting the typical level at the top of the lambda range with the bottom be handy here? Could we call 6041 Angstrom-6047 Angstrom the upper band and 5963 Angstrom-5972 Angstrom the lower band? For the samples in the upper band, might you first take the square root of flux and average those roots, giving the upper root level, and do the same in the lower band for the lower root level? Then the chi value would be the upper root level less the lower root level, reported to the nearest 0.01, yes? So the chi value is -0.03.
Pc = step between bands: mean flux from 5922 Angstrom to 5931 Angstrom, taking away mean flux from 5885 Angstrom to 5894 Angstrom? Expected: 0.60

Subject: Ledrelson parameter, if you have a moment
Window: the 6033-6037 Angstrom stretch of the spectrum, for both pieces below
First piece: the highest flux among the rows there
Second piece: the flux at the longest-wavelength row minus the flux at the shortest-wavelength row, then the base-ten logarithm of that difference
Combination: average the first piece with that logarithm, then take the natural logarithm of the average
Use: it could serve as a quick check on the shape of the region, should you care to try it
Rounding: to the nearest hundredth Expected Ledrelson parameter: 0.24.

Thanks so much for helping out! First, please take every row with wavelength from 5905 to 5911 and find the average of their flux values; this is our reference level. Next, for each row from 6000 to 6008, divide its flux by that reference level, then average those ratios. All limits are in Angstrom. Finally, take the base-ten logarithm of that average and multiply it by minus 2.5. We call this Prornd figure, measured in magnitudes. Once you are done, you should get 0.06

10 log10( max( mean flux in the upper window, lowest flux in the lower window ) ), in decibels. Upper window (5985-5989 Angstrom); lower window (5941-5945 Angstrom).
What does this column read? 6.53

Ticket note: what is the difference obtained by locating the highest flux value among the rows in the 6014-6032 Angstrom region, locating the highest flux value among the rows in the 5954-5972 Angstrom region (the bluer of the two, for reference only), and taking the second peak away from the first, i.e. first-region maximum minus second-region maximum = -0.10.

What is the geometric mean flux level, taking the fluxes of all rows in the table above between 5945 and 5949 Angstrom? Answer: 4.4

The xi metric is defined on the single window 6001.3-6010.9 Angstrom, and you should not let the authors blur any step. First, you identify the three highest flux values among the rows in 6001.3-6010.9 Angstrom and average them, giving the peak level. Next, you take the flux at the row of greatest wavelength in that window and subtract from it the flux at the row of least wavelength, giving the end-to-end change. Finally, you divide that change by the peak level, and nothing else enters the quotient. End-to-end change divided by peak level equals 0.127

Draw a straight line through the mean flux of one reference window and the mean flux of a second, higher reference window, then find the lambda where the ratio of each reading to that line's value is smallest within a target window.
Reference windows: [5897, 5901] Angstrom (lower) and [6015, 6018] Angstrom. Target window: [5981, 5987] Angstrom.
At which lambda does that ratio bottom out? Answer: 5982.63 Angstrom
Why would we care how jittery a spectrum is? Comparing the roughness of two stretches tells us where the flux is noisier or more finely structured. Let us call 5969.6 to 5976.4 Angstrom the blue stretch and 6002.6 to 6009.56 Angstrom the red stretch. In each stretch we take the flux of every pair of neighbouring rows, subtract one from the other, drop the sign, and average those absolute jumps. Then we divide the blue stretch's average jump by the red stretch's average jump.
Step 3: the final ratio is 1.1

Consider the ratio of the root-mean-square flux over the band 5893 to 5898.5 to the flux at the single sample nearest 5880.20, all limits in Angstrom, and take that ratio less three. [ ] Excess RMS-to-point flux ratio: -2.16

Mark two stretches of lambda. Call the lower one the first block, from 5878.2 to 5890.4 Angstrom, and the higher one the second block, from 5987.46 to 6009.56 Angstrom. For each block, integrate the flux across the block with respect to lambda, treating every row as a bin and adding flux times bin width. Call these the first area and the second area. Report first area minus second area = -44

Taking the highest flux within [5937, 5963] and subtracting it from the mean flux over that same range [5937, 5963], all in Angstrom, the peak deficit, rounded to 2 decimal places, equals -0.89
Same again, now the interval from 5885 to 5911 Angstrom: -1.11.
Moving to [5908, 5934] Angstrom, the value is -0.85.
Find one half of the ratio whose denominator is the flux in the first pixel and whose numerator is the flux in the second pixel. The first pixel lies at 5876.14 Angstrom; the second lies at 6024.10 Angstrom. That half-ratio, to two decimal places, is 0.54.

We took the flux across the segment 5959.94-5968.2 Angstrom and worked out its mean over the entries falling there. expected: 4.38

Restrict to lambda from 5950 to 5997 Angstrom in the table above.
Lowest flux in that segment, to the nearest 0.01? 3.59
